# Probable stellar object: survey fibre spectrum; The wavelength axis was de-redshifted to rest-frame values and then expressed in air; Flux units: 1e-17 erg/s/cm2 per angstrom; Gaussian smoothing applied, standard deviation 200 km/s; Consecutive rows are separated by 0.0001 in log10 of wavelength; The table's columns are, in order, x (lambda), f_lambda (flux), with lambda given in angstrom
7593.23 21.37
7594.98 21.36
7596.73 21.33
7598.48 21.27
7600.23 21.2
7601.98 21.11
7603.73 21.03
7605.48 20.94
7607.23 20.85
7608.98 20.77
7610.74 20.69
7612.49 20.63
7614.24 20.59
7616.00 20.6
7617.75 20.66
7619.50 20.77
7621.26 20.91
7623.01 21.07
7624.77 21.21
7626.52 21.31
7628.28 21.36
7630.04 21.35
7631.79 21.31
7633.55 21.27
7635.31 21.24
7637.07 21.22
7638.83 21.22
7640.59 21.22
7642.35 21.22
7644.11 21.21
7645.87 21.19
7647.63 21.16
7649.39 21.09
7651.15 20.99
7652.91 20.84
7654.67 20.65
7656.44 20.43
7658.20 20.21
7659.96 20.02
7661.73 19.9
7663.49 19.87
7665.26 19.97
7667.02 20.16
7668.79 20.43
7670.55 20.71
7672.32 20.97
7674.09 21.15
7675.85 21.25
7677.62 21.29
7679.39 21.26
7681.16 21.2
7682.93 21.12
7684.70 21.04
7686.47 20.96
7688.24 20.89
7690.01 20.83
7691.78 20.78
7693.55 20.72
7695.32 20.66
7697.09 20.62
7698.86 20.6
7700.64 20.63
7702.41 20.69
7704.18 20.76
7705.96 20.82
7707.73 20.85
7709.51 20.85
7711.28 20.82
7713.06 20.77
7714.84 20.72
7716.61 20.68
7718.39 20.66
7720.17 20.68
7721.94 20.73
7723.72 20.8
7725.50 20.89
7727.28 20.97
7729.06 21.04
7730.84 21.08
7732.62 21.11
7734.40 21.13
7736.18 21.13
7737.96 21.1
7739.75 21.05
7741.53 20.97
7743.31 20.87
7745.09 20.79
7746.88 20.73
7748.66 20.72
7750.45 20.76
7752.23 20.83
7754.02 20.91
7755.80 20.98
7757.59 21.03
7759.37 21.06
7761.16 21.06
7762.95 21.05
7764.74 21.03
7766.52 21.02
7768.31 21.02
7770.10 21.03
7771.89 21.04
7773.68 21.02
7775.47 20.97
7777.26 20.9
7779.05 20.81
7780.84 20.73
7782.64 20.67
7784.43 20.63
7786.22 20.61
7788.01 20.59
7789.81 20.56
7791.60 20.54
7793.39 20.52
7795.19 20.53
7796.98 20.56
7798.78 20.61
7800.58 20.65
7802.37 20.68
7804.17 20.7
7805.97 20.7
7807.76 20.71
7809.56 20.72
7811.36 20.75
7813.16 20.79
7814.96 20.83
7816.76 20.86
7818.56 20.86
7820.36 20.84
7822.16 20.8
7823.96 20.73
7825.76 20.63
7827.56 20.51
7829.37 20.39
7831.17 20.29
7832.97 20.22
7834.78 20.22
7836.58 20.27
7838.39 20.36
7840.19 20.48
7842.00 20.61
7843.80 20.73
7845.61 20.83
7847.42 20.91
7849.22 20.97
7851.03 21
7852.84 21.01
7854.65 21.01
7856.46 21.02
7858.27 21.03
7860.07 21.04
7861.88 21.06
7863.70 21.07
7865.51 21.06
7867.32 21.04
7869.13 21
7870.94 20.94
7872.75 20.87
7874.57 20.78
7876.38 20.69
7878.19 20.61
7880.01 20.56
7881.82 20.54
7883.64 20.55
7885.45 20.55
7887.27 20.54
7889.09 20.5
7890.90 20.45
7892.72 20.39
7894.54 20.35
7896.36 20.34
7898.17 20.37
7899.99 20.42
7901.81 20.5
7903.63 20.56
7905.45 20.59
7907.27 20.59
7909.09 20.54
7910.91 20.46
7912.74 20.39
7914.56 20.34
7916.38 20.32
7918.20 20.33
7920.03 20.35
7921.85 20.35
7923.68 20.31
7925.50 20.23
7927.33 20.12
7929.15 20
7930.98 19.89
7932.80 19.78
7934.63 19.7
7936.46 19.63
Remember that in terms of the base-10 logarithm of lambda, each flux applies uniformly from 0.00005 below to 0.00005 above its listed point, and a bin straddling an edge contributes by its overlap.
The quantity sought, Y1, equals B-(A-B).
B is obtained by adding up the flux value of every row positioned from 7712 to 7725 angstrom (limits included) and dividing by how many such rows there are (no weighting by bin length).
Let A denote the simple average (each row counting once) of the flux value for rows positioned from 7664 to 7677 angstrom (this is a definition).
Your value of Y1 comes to 20.8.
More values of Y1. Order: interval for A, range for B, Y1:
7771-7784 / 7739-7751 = 20.8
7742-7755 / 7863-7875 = 21.1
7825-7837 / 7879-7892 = 20.7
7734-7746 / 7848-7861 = 21.0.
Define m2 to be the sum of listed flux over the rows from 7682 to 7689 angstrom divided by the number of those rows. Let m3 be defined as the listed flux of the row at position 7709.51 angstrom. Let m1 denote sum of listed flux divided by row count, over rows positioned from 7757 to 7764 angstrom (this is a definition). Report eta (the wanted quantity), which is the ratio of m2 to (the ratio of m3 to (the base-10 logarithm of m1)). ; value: 1.33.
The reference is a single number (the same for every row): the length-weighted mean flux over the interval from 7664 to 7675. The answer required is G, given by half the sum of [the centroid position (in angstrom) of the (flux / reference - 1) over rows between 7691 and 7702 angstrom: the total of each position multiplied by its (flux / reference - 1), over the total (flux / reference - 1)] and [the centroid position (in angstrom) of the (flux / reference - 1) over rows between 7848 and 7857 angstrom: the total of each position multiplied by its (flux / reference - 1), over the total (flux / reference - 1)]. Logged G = 7773.9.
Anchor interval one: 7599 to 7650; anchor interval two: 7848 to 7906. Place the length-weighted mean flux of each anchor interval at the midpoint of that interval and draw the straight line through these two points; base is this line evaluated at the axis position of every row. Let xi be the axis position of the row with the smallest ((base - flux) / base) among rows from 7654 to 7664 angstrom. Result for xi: 7654.67 angstrom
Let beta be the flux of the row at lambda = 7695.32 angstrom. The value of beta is 20.66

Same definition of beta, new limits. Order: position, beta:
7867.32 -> 21.04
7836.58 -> 20.27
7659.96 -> 20.02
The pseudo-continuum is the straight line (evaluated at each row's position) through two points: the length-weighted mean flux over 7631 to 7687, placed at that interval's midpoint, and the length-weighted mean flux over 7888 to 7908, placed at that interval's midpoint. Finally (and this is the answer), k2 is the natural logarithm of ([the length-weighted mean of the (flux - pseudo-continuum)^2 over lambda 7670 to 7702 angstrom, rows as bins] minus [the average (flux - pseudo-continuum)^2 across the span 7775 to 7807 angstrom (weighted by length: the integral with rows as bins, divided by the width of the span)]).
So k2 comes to -3.0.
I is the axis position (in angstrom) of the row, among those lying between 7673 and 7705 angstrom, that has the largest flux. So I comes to 7677.62 angstrom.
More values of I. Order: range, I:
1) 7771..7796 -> 7771.89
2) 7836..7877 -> 7863.70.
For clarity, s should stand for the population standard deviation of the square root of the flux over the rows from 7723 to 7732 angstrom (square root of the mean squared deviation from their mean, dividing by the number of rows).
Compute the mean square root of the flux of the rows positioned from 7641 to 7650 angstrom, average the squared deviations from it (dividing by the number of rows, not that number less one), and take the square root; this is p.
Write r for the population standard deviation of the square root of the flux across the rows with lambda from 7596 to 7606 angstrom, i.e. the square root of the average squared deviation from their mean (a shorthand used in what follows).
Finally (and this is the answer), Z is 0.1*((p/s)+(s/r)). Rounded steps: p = 0.005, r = 0.0147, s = 0.011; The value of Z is 0.12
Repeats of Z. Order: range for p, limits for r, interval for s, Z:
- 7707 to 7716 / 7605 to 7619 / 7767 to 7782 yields 0.14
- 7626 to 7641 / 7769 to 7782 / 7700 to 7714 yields 0.14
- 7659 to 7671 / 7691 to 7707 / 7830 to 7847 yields 0.43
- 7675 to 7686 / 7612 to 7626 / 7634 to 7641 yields 1.02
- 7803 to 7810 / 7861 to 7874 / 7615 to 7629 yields 0.40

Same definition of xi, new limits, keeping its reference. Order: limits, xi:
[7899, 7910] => 7907.27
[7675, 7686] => 7677.62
